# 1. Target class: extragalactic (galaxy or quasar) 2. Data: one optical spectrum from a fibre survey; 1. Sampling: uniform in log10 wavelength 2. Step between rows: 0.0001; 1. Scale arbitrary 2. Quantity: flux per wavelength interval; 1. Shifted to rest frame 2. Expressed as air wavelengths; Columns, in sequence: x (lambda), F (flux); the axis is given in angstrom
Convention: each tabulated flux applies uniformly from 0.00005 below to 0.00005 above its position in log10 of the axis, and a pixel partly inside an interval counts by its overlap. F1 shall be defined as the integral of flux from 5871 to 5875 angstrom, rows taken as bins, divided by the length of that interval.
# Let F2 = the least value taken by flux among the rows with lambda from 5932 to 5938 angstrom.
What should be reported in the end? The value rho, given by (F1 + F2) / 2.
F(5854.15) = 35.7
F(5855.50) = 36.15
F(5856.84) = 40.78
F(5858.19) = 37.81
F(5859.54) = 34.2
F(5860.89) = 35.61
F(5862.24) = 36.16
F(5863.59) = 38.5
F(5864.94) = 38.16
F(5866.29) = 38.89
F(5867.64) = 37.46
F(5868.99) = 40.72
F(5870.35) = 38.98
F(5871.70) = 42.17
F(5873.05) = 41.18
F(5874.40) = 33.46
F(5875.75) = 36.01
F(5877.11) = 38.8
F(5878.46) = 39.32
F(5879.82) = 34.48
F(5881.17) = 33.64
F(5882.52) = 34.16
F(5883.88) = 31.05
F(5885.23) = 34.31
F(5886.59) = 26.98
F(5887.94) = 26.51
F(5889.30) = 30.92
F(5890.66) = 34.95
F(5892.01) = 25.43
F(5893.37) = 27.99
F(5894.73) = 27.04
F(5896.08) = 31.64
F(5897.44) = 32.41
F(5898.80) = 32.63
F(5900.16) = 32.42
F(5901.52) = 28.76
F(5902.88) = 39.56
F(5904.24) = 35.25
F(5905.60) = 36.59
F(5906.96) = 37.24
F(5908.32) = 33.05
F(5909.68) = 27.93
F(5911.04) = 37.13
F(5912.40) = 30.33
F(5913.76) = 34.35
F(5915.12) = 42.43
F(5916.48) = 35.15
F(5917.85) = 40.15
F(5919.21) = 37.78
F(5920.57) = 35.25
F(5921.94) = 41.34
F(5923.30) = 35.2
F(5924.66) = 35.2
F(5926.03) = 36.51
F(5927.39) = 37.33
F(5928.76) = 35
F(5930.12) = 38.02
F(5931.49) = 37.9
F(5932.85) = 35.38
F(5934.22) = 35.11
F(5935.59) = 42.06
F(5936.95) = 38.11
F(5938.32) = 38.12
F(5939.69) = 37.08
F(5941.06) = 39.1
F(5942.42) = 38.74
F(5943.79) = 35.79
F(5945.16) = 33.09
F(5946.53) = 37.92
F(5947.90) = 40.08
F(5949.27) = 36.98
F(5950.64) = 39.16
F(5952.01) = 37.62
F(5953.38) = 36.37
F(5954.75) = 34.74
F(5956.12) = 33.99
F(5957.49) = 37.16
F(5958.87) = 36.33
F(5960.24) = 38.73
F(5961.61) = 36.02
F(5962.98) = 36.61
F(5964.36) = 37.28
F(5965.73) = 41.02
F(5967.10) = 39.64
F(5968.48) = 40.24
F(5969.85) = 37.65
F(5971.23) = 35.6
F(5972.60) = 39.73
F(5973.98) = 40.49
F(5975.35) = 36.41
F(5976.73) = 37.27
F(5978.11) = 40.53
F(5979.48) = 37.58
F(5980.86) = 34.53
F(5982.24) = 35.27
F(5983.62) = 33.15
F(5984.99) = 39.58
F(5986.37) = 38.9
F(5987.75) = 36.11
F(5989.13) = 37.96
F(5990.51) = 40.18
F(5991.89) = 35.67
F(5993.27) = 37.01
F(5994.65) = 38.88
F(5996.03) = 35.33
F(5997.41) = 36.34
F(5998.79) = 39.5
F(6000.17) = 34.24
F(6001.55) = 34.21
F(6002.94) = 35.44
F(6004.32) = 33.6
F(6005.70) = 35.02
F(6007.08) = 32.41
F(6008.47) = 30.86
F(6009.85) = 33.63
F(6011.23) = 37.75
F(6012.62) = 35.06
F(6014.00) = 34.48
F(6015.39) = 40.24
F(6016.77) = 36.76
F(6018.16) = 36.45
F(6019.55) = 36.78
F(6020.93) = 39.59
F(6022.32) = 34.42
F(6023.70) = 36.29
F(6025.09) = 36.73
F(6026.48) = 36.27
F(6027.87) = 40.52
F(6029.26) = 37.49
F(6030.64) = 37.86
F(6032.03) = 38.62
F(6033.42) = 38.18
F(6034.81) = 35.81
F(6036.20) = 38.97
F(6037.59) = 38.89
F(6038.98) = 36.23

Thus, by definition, 37.1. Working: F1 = 39.1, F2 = 35.11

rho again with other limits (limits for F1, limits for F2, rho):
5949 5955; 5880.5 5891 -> 31.8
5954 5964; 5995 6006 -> 34.9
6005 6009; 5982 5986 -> 33.0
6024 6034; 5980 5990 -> 35.5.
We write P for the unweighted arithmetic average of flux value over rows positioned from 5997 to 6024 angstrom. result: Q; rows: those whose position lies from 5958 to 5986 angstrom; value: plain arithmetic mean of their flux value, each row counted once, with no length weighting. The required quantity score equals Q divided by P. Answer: 1.06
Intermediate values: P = 35.7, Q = 37.7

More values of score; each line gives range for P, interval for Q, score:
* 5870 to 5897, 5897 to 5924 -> 1.05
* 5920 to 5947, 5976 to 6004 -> 0.99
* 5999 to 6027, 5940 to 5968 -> 1.05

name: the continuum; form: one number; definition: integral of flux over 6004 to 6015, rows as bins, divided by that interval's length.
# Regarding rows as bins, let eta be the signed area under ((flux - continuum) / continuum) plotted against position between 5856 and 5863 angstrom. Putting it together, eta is 0.54 angstrom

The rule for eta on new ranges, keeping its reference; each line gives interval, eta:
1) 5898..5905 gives -0.11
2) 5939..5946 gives 0.51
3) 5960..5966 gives 0.59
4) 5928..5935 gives 0.42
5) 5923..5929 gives 0.29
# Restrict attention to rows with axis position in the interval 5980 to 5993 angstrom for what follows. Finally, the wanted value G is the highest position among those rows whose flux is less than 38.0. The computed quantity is 5991.89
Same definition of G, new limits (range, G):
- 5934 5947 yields 5946.53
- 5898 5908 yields 5906.96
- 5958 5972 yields 5971.23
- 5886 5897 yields 5896.08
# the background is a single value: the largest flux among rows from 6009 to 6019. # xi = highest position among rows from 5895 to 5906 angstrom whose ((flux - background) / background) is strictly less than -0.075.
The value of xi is 5905.60 angstrom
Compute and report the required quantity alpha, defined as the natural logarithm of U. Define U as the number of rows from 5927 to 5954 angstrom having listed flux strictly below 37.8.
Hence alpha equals 2.30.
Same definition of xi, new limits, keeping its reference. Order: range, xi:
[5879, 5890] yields 5889.30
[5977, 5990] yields 5987.75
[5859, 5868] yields 5862.24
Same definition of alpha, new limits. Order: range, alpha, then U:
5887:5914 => 2.94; 19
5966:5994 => 2.40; 11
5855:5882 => 2.20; 9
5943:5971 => 2.56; 13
